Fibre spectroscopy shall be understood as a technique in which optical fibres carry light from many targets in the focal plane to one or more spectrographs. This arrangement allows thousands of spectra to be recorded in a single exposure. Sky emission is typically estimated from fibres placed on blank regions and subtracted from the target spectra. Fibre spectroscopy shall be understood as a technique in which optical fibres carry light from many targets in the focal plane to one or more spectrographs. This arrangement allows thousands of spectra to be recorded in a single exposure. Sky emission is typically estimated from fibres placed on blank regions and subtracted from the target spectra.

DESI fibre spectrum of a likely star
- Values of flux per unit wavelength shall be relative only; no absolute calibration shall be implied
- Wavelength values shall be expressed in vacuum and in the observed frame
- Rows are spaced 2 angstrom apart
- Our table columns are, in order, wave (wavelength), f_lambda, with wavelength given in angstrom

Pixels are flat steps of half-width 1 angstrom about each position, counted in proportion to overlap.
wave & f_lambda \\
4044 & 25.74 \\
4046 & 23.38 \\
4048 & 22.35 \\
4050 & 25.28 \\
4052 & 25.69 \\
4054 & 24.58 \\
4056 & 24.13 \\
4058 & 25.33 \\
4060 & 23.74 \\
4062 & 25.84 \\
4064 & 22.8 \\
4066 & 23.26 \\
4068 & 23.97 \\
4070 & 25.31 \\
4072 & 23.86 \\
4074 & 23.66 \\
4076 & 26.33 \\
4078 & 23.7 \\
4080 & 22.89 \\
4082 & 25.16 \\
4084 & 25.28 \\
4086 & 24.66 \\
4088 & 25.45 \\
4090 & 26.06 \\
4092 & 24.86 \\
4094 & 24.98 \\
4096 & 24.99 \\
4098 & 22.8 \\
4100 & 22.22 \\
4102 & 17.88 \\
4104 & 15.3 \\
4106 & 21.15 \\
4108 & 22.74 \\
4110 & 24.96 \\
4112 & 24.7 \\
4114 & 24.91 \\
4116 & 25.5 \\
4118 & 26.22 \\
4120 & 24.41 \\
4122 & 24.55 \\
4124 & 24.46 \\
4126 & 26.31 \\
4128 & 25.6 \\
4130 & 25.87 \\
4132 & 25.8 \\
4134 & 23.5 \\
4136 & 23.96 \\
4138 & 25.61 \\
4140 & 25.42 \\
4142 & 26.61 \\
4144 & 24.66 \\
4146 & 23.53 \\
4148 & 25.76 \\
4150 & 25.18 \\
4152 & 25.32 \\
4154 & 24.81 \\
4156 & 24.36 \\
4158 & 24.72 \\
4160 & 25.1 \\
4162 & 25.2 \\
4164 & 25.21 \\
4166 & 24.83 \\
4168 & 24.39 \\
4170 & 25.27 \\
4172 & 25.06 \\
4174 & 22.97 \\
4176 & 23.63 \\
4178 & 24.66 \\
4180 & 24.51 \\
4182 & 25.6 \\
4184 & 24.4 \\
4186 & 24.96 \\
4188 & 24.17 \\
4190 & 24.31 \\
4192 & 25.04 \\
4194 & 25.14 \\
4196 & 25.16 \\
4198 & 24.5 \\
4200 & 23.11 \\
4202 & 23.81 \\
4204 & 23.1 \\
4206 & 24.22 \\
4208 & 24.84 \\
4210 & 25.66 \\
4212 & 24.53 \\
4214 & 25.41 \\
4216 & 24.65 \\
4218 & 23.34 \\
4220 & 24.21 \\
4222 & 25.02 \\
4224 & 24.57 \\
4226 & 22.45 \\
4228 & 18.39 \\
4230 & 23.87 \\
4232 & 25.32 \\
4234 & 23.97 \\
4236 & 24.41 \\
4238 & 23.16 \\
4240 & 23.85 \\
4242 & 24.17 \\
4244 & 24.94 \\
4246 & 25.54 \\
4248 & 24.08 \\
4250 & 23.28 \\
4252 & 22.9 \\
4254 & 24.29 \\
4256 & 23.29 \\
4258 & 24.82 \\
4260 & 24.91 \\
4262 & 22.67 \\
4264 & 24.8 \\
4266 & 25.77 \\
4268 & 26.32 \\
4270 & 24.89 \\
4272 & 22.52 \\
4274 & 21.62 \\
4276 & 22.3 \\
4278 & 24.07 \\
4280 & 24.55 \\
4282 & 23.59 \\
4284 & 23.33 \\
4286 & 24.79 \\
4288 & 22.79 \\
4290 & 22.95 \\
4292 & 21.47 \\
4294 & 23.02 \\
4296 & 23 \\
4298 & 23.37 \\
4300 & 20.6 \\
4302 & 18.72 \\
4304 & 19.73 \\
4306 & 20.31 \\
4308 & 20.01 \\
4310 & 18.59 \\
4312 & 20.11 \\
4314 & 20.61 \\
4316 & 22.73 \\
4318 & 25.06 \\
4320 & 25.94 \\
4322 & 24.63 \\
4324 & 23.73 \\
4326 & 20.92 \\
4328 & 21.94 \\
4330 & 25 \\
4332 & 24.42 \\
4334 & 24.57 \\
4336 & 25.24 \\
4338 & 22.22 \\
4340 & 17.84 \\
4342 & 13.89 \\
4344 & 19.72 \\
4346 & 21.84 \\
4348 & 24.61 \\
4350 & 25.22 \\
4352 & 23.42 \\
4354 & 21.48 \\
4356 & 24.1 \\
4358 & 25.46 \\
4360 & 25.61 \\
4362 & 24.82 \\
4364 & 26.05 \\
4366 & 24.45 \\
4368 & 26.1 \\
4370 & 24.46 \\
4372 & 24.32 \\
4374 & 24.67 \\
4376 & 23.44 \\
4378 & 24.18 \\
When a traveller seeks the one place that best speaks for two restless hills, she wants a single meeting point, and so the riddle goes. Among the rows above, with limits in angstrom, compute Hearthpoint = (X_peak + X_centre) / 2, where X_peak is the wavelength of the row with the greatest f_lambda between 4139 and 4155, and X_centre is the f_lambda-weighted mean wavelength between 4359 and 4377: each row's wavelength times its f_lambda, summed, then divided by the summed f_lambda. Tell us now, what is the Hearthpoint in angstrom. 4254.9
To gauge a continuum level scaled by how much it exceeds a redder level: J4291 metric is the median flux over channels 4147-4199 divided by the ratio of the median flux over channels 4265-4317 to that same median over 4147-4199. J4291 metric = 27.2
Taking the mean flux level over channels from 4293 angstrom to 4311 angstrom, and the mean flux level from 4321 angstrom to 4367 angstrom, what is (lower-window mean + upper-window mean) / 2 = 22.0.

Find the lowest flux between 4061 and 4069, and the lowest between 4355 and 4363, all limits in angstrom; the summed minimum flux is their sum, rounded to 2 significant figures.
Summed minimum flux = 47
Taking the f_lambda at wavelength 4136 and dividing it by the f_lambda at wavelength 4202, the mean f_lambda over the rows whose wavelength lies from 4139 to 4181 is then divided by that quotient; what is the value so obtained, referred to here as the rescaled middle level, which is 24.7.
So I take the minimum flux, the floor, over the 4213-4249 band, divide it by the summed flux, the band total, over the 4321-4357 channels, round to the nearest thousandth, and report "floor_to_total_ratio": 0.045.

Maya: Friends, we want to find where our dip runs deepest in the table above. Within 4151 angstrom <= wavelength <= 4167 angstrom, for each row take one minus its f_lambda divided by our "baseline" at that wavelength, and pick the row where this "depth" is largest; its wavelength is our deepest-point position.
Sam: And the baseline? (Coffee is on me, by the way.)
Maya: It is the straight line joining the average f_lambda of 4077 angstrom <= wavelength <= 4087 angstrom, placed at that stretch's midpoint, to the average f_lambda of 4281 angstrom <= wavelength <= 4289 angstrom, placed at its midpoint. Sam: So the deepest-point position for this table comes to 4156 angstrom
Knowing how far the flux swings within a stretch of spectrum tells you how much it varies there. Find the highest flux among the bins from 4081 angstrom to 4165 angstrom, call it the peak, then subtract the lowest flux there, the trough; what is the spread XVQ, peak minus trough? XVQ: 11.3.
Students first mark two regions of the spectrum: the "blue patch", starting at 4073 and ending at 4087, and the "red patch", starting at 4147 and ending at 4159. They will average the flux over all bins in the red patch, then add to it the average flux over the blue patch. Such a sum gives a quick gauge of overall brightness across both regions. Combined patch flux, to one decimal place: 49.6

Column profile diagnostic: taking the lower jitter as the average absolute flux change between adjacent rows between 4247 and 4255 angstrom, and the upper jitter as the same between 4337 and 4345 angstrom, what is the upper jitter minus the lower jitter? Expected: 4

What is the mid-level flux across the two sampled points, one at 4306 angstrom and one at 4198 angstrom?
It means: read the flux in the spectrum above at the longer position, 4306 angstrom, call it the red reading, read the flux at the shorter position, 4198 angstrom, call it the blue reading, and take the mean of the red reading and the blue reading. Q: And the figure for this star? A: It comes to 22.4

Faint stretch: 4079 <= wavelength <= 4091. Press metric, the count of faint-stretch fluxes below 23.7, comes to 1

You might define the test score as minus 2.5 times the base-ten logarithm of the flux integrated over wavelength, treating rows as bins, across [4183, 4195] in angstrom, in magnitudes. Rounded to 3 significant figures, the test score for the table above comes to -6.18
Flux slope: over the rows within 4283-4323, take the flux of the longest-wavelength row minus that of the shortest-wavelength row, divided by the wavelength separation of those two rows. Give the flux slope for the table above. 0.03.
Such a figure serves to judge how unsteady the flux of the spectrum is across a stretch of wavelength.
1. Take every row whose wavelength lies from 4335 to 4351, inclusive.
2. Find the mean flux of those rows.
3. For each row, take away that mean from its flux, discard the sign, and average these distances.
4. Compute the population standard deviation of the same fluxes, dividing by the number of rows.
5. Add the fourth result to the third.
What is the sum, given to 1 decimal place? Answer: 6.9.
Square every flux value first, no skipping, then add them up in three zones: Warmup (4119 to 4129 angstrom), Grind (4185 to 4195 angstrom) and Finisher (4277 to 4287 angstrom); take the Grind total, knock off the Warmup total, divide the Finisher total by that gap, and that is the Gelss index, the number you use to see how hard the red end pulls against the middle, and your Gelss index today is -33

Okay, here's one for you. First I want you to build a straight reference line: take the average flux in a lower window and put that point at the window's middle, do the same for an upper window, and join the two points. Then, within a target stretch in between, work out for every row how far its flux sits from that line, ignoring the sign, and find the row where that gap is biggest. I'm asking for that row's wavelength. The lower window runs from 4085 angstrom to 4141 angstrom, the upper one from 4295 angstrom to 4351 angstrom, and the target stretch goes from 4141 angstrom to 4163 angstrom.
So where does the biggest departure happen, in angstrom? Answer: 4142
